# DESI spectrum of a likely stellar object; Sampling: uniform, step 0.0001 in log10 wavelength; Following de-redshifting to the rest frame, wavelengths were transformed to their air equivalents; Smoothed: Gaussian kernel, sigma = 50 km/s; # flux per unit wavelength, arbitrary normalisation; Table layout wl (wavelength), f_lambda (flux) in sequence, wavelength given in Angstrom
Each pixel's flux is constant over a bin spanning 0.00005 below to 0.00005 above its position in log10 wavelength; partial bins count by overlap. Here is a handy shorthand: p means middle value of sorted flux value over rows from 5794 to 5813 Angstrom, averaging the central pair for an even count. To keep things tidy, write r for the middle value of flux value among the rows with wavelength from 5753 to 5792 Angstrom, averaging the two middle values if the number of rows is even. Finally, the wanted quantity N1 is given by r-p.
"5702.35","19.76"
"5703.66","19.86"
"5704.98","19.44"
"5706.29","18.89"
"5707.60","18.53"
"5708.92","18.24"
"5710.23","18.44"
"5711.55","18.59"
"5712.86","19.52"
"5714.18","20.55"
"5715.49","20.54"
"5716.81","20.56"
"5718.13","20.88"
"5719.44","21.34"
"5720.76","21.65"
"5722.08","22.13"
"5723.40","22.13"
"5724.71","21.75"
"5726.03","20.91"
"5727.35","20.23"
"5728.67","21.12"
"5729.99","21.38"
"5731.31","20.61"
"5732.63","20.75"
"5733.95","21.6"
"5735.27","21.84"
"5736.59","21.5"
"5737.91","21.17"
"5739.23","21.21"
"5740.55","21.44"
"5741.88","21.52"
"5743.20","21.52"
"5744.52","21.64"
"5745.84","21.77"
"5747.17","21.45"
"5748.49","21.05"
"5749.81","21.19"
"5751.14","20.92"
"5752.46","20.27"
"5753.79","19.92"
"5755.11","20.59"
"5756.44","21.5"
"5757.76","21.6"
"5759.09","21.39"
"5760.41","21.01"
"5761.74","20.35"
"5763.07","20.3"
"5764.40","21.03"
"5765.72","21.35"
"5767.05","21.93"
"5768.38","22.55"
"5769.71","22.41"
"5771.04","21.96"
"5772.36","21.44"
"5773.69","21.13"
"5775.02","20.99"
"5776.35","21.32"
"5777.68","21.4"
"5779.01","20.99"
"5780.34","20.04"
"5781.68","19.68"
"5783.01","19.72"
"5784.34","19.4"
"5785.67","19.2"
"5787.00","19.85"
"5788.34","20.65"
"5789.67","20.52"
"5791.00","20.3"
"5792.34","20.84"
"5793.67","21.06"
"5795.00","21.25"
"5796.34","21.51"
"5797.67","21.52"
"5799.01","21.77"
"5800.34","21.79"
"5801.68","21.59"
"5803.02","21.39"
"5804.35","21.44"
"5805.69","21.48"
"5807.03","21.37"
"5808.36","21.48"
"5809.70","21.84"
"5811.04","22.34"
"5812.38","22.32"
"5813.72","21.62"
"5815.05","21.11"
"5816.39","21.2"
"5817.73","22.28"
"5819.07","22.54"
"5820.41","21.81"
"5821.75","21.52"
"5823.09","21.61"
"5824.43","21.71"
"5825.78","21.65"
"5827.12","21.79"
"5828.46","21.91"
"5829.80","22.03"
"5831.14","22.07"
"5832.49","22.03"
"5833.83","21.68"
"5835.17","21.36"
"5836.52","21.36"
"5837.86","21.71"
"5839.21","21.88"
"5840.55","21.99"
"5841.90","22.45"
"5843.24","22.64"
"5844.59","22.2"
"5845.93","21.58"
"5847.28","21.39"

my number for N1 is -0.5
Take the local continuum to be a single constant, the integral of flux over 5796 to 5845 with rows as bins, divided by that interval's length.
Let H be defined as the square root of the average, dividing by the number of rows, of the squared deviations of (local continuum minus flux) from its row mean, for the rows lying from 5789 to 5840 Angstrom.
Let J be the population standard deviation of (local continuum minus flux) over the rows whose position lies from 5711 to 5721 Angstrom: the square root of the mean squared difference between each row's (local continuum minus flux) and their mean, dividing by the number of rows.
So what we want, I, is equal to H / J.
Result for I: 0.5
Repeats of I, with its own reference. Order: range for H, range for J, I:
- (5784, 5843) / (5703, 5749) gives 0.6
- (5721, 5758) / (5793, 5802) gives 2.2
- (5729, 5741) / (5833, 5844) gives 0.9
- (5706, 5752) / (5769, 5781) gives 1.7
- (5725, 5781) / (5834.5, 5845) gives 1.3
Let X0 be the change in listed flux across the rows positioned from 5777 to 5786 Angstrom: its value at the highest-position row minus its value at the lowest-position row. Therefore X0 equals -2.2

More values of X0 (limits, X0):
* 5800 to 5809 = -0.3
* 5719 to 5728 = -1.1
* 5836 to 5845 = 0.8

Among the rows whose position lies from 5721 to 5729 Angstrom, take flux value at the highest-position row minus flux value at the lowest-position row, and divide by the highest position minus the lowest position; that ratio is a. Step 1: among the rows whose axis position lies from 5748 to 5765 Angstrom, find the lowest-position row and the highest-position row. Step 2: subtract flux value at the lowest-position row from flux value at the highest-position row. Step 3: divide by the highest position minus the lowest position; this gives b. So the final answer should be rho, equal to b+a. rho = -0.155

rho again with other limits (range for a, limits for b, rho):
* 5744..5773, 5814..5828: 0.049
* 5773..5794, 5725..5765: 0.000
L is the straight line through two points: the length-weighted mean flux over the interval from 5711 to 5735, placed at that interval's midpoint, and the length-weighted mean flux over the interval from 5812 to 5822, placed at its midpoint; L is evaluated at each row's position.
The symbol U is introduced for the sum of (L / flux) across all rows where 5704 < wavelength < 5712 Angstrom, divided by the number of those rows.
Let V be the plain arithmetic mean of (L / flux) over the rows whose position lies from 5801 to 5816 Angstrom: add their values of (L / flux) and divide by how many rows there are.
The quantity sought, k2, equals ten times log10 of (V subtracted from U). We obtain -9.7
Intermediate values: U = 1.11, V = 1.005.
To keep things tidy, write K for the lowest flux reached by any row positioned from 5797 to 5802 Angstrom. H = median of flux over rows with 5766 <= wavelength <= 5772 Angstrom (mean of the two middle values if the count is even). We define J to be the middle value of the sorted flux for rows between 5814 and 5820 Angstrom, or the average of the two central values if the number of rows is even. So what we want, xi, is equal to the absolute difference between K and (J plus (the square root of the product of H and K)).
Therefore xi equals 22.1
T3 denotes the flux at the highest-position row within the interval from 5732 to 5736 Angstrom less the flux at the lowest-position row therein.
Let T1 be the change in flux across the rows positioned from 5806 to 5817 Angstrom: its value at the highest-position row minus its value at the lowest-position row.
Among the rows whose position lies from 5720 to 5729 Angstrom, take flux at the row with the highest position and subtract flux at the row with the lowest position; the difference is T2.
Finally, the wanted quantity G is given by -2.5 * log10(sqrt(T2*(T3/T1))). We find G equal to -0.7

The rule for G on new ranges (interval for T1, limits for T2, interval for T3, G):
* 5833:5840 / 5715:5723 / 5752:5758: -1.3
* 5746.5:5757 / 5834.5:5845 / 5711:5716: -1.9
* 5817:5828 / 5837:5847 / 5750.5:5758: 0.9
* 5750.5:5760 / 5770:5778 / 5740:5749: 0.4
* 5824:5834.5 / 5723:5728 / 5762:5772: -2.5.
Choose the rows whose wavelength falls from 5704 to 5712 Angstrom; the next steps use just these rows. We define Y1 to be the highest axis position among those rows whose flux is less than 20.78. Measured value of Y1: 5711.55 Angstrom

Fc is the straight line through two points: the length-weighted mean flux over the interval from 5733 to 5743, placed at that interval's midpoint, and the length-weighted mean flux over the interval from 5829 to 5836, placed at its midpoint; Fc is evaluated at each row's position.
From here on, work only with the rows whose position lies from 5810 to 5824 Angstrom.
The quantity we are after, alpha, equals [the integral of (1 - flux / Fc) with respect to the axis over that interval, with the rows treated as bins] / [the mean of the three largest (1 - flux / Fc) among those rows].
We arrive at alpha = -2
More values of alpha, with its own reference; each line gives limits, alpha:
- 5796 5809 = 7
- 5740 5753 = 3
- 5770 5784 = 6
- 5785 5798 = 7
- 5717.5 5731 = 1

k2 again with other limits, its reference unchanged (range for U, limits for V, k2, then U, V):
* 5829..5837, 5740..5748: -15.3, 1.01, 0.980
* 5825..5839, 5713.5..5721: -19.8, 1.01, 0.998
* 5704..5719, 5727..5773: -11.3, 1.07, 0.998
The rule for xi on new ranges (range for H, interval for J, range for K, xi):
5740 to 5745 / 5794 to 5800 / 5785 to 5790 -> 22.6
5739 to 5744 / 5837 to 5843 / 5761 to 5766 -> 22.5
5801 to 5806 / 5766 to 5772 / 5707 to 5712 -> 23.7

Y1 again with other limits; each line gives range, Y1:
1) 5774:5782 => 5781.68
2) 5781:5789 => 5788.34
